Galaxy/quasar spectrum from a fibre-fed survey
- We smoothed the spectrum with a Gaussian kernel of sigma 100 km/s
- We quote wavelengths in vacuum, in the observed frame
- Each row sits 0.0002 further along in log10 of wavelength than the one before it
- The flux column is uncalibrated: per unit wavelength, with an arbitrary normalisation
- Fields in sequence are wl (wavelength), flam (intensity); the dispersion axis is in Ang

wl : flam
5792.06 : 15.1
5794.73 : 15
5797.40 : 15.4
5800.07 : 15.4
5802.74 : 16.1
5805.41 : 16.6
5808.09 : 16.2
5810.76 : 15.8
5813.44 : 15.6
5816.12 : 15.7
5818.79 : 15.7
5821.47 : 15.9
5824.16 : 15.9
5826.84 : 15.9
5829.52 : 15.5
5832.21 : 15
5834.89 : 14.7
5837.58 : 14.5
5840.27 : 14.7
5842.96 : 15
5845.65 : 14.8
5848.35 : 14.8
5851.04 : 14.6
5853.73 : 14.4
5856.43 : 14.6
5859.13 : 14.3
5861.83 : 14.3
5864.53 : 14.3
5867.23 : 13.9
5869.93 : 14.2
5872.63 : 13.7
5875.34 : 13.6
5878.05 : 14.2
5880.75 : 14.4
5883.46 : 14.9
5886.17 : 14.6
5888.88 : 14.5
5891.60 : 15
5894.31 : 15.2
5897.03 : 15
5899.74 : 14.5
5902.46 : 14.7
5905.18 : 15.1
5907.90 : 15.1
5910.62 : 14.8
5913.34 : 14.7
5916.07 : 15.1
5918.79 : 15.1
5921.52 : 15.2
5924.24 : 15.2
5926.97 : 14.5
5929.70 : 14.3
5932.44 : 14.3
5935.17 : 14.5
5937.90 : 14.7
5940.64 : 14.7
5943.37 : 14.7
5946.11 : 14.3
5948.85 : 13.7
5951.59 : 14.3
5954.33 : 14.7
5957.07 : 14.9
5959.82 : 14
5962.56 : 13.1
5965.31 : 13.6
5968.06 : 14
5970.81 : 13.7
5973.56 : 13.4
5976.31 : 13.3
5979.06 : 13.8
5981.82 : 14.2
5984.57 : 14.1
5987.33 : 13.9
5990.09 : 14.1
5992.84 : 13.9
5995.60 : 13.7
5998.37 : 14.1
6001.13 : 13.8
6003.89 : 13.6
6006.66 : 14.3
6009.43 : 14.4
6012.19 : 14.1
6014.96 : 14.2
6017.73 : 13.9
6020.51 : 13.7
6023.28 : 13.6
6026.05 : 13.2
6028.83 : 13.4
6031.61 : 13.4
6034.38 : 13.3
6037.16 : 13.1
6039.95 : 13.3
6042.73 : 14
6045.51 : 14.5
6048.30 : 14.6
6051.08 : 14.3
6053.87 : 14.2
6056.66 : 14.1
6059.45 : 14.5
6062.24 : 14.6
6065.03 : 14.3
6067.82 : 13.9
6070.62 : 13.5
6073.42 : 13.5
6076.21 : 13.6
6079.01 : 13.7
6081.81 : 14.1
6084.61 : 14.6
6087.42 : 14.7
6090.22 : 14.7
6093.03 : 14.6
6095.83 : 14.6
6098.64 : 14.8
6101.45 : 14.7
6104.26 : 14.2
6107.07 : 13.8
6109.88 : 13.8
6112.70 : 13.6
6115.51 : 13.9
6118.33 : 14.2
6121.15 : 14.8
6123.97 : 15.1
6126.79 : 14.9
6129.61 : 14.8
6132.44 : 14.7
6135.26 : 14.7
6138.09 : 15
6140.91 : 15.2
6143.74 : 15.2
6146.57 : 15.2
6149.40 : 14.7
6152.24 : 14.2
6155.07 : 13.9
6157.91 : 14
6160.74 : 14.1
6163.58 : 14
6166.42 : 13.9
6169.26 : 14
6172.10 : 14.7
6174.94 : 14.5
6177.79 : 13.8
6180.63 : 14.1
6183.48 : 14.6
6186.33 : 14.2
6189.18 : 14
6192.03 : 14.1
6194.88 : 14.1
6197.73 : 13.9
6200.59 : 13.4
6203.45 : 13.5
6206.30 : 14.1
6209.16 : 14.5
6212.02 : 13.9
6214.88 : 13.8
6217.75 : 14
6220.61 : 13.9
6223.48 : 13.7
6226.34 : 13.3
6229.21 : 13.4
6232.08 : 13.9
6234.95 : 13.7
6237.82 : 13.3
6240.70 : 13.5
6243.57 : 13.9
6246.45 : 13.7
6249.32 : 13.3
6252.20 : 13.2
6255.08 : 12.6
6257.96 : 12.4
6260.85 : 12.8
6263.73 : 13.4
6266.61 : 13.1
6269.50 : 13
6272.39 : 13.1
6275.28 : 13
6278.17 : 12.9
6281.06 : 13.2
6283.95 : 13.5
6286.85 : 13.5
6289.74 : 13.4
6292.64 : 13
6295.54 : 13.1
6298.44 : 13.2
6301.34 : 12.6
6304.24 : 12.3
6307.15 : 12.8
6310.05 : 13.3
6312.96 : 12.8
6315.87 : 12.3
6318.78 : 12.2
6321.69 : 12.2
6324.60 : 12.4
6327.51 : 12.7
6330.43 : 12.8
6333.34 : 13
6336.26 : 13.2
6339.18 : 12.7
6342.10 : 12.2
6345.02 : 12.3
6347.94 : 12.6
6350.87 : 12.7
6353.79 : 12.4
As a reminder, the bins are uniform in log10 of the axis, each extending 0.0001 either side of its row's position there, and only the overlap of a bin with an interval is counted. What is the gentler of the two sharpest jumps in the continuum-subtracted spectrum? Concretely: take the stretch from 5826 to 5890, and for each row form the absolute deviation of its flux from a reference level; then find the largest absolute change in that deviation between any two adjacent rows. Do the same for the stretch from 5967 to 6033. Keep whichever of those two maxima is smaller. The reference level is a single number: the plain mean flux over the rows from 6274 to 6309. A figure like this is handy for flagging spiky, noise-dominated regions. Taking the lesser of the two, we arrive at 0.60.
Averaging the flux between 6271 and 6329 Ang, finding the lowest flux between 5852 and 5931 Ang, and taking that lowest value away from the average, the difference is -0.7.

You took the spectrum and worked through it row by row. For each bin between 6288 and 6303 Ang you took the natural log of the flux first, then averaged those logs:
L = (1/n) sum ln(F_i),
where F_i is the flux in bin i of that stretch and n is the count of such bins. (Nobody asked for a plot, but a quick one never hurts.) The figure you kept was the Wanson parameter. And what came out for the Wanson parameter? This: 2.57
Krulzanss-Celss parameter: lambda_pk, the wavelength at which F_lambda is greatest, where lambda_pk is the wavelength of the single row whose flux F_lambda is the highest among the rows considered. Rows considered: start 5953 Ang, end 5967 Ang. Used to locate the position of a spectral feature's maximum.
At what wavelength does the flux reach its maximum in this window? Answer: 5957.07 Ang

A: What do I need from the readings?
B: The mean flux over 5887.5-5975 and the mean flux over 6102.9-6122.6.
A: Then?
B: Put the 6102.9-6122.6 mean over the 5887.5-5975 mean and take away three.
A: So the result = -2.03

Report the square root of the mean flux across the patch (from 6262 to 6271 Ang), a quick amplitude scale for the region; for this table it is 3.63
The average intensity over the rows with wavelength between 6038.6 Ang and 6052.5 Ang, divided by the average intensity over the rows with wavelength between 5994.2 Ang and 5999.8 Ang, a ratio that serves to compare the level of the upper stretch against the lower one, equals 1.02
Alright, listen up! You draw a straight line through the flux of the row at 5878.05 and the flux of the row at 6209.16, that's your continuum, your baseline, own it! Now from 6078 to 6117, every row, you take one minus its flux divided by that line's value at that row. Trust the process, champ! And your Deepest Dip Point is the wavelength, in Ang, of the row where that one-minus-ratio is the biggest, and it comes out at 6112.70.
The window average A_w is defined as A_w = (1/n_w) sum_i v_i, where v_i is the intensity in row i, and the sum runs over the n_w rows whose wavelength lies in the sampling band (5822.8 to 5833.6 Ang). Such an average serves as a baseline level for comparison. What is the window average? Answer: 15.6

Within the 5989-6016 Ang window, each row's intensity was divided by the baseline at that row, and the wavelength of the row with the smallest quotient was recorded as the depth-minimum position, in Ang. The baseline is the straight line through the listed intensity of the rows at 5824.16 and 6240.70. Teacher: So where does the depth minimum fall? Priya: 6003.89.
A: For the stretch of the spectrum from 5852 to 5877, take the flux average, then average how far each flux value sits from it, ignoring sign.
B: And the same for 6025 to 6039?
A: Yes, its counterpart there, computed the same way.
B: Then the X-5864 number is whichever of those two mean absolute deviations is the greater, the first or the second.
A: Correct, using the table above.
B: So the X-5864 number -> 0.27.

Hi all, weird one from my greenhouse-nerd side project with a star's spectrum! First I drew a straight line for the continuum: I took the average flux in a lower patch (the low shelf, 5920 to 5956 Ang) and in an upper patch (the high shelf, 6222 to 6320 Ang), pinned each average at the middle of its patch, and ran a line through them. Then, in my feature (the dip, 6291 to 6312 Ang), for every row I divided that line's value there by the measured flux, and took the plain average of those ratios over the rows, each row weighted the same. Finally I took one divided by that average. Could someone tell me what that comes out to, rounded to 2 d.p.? 0.99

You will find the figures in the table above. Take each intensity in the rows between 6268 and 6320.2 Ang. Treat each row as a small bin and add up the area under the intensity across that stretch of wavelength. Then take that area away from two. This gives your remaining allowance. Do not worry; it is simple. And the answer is -674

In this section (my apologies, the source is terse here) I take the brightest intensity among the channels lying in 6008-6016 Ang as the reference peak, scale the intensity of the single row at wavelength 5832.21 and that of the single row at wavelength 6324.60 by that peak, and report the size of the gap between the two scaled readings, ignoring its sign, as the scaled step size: 0.181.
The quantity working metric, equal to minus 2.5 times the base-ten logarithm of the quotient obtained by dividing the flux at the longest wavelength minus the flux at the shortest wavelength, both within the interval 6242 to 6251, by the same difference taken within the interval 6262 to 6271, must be -0.4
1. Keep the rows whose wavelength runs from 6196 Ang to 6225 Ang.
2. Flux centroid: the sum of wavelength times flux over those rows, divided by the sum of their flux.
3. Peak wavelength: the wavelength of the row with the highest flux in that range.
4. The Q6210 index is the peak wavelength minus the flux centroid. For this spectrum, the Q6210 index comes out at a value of -1.5 Ang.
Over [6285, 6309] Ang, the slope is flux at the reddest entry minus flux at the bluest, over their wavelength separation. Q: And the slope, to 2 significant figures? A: -0.034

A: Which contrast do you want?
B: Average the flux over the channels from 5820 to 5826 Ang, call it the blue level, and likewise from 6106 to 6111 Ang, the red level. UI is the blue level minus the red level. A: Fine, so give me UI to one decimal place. 2.1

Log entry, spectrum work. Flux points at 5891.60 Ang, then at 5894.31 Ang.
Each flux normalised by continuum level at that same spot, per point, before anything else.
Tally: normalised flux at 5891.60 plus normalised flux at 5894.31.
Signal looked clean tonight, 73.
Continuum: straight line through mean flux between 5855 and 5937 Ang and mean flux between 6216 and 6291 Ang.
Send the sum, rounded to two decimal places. 2.07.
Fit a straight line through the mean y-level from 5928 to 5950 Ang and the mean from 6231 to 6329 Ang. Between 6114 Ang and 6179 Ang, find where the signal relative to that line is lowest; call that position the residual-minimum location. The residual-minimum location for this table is 6115.51 Ang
